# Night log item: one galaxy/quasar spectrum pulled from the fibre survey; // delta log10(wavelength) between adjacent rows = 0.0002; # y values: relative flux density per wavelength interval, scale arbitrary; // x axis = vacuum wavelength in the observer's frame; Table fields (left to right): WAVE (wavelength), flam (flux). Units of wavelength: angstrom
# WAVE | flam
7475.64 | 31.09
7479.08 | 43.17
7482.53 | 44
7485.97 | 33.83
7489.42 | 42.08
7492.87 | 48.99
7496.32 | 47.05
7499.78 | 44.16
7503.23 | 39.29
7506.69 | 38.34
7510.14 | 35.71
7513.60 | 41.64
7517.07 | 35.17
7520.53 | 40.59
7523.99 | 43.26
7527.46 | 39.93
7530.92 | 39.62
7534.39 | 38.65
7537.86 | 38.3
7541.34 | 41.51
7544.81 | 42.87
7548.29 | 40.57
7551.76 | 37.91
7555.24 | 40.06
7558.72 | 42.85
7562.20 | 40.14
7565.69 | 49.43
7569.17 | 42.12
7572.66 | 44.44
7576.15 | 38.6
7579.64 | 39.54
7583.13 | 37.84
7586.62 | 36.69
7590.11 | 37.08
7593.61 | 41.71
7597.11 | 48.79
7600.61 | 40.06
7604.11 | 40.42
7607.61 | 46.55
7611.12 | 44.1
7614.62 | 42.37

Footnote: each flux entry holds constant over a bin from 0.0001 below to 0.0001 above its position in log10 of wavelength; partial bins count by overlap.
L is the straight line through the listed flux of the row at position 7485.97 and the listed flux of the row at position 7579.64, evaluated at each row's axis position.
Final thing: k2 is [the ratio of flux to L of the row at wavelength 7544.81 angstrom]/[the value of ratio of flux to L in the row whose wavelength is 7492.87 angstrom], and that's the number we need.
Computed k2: 0.80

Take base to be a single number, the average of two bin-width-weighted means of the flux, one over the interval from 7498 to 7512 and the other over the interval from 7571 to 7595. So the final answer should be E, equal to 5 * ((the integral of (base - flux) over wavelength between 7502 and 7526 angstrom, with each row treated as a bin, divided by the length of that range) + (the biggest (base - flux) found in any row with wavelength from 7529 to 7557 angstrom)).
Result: 9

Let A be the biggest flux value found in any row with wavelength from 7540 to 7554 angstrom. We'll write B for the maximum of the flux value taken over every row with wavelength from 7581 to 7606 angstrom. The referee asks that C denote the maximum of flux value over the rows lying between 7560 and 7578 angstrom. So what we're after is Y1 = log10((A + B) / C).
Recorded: 0.268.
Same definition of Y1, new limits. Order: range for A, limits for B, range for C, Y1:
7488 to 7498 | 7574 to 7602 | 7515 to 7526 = 0.354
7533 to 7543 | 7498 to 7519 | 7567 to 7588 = 0.285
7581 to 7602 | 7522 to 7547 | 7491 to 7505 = 0.274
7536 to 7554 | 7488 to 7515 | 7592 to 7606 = 0.275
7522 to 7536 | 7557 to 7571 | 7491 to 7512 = 0.277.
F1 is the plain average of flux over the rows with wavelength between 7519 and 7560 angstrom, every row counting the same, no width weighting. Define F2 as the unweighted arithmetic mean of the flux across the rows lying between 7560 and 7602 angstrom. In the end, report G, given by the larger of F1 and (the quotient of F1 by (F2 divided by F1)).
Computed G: 40.51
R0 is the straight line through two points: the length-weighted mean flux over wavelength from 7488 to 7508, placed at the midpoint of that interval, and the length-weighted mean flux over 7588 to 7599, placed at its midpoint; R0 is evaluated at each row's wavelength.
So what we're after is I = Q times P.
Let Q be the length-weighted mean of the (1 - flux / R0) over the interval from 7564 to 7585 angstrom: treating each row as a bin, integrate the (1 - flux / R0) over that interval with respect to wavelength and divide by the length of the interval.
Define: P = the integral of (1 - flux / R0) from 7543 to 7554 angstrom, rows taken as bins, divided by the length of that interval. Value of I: 0.0008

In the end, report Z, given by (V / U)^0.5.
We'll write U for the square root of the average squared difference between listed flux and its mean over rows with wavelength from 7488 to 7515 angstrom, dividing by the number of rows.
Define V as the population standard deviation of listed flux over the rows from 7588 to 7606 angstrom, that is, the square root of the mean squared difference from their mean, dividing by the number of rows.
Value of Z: 0.97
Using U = 4.2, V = 3.90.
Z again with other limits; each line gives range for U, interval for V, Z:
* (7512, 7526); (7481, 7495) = 1.34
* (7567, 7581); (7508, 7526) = 1.19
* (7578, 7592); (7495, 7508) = 1.81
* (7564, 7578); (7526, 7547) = 0.64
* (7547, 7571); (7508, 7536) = 0.87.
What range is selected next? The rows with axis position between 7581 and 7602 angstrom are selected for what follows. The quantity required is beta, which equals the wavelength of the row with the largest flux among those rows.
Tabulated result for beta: 7597.11 angstrom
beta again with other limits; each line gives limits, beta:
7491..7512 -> 7492.87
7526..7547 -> 7544.81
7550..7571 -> 7565.69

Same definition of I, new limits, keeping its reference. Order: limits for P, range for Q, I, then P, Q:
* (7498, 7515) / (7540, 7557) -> 0.0043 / 0.081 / 0.053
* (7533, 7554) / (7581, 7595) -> 0.0065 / 0.067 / 0.096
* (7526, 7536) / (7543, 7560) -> 0.0039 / 0.085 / 0.047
